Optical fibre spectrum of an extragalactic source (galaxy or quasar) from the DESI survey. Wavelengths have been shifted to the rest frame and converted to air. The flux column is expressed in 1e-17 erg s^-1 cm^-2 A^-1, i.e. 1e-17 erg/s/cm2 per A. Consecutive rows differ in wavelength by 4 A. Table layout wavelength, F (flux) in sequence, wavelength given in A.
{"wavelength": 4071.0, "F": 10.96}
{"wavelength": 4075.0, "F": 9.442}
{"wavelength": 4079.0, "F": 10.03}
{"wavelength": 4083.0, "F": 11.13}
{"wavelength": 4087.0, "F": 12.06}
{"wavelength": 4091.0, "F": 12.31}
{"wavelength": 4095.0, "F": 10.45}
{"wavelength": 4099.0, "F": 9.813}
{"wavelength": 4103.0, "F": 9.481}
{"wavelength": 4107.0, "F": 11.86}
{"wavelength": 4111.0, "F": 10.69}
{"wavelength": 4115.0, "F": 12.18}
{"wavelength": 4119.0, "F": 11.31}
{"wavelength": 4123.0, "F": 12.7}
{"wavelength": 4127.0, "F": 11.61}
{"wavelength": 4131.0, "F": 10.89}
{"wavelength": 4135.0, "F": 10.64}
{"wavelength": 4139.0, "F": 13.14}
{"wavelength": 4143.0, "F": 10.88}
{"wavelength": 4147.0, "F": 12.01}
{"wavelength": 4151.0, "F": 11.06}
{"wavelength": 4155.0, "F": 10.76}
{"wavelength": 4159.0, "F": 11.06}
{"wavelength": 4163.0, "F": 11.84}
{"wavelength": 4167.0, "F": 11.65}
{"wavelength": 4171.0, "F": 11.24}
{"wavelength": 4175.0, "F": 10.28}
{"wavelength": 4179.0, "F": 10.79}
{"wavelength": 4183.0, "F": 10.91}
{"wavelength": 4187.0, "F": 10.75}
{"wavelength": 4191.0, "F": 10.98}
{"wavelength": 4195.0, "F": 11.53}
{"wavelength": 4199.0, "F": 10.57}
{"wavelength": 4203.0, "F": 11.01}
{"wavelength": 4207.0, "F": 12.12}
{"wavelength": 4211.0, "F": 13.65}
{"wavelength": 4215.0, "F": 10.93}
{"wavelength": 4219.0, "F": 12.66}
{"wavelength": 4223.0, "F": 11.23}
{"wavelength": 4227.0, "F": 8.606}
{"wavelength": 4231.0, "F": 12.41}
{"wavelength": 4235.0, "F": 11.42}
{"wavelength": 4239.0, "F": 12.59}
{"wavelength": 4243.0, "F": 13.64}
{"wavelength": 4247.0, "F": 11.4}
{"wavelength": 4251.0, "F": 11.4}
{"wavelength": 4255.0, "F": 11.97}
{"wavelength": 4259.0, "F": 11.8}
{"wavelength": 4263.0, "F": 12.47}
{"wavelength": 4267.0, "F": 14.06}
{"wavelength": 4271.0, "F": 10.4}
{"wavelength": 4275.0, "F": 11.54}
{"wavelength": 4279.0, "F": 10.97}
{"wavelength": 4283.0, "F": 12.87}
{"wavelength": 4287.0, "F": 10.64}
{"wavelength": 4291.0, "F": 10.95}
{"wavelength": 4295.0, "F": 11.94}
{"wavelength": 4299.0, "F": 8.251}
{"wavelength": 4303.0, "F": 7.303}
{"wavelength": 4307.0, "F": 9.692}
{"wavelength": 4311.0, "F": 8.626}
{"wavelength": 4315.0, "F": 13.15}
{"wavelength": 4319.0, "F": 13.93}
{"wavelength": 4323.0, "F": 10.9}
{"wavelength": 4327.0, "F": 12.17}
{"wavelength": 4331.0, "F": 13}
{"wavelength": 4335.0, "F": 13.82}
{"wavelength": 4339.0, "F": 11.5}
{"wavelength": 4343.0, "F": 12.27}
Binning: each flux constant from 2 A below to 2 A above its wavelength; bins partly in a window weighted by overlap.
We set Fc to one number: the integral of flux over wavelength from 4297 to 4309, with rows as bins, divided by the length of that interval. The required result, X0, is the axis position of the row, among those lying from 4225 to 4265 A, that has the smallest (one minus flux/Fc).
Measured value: 4243.0 A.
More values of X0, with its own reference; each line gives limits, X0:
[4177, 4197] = 4195.0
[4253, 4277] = 4267.0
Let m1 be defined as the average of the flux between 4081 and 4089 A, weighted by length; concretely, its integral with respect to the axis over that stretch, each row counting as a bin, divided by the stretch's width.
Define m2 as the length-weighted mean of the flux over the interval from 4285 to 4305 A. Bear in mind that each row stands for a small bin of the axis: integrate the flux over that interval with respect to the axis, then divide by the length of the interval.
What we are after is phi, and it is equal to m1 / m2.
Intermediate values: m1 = 11.6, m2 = 9.8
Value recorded 1.18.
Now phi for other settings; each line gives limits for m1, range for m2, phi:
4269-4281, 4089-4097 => 0.96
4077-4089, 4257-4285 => 0.92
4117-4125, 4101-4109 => 1.13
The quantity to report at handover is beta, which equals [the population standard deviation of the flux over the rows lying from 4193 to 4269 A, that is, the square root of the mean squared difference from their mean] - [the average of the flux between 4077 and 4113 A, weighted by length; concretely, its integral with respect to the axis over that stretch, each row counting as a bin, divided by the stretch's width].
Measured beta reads -9.7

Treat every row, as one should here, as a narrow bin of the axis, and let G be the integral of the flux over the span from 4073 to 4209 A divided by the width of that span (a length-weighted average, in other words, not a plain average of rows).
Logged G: 11.2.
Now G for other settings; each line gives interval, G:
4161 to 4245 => 11.5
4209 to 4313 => 11.3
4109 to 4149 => 11.6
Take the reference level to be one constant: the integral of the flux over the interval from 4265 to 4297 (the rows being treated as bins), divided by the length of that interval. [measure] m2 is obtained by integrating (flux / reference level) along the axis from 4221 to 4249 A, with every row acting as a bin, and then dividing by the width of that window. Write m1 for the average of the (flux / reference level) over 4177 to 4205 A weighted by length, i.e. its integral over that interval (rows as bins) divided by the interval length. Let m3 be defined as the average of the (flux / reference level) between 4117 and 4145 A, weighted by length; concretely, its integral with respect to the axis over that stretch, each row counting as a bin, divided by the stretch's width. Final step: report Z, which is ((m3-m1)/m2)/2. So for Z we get 0.03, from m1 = 0.94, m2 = 1.00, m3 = 0.99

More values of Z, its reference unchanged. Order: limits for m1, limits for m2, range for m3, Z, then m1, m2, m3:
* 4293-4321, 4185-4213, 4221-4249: 0.05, 0.89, 0.99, 1.00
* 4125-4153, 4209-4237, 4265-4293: 0.01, 0.98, 0.99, 1.00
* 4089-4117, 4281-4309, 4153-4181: 0.01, 0.94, 0.88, 0.95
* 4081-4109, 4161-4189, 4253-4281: 0.04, 0.94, 0.95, 1.02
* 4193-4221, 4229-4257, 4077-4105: -0.04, 1.01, 1.04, 0.92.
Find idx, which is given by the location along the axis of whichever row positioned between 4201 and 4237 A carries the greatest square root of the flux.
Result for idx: 4211.0 A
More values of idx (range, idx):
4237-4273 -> 4267.0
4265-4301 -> 4267.0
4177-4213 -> 4211.0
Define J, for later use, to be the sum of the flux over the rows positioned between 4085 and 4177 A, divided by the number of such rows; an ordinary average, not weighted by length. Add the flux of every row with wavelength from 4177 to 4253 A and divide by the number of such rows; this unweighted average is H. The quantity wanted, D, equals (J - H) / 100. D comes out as -0.0020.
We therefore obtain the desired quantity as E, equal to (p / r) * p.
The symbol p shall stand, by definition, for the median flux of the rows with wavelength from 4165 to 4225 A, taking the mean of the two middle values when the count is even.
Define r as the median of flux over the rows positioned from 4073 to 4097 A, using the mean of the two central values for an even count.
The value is 11.2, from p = 11.0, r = 10.8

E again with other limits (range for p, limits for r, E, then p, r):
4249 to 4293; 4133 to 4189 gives 12.1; 11.5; 11.0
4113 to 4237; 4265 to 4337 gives 11.2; 11.2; 11.3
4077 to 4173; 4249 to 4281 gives 10.7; 11.2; 11.7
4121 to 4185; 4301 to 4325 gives 11.9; 11.1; 10.3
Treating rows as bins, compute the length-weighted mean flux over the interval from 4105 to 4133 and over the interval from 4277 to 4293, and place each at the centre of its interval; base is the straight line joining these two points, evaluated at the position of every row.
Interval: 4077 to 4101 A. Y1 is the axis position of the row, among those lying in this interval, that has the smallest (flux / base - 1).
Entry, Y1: 4099.0 A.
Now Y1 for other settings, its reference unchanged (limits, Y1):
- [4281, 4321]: 4303.0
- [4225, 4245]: 4227.0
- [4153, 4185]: 4175.0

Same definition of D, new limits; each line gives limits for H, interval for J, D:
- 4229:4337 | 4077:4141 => -0.0034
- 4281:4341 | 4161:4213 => 0.0008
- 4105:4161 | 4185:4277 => 0.0022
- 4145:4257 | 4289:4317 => -0.0146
